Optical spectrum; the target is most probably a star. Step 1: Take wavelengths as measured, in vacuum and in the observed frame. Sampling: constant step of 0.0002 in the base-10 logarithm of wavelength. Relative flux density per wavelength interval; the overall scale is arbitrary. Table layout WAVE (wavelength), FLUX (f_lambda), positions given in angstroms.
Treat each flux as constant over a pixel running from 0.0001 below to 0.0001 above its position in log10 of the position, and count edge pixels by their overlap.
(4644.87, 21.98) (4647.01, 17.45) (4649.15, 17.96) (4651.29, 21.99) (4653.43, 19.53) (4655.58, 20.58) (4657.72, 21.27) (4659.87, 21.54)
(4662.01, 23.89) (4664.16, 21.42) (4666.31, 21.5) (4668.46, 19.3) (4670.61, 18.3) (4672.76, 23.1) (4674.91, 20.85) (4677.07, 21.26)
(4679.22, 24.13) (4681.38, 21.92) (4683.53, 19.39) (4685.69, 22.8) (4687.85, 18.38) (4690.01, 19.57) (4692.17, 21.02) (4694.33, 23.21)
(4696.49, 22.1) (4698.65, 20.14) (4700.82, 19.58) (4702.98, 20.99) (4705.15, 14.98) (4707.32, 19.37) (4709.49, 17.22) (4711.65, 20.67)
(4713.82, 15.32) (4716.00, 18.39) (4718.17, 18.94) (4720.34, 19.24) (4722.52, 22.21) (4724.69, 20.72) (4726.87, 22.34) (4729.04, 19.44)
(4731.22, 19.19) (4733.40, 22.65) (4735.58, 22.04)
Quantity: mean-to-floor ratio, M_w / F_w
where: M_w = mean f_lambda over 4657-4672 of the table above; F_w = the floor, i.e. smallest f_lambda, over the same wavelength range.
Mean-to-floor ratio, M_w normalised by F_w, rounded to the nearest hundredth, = 1.15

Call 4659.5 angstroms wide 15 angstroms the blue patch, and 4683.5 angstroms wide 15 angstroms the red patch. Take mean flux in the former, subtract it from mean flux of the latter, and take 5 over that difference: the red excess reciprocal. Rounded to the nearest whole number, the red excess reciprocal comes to -15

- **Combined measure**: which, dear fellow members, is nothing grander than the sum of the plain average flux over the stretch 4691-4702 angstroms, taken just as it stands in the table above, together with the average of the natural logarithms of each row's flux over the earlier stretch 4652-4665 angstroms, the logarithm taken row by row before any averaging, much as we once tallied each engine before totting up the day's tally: 24.3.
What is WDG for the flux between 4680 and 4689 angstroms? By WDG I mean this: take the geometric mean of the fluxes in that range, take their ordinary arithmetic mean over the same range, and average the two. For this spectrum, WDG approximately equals 20.6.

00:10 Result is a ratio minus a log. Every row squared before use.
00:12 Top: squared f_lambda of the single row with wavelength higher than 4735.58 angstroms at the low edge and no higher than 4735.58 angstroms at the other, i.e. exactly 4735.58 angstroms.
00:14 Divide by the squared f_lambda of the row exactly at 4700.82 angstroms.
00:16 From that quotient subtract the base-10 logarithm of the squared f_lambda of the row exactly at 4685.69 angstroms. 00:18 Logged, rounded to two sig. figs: -1.4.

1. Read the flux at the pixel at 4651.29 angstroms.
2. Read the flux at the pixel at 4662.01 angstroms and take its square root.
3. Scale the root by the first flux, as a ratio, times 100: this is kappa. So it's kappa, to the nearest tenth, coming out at 22.2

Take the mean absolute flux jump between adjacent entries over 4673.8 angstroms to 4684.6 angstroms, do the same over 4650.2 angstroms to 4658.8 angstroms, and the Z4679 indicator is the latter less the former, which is -0.6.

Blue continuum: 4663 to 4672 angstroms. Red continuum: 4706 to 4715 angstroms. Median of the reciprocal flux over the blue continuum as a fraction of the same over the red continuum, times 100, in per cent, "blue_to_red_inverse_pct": 90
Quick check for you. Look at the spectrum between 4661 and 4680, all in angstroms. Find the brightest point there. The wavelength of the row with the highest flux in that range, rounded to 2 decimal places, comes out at 4679.22 angstroms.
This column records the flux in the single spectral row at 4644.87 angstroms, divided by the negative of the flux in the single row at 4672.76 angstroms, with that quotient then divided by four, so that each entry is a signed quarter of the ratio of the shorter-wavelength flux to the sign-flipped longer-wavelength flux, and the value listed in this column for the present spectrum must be -0.238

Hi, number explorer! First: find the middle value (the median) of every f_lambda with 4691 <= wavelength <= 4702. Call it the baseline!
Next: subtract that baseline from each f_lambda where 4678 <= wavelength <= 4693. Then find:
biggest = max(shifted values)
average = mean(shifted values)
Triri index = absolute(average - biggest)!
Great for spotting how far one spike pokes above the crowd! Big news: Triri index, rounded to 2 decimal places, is 3.10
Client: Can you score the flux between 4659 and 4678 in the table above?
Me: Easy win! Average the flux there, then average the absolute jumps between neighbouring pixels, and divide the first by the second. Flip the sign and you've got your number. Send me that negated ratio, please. -10.9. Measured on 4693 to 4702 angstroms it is -17.6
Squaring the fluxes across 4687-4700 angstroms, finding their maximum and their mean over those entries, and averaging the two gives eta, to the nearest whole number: 486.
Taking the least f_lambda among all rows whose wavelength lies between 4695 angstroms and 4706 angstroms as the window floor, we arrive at 14.98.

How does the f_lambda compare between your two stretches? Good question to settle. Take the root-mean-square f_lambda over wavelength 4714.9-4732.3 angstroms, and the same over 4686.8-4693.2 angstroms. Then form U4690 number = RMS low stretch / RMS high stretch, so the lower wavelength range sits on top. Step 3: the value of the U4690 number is 0.98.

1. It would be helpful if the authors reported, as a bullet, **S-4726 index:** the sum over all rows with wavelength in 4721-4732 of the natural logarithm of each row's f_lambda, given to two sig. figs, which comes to 15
